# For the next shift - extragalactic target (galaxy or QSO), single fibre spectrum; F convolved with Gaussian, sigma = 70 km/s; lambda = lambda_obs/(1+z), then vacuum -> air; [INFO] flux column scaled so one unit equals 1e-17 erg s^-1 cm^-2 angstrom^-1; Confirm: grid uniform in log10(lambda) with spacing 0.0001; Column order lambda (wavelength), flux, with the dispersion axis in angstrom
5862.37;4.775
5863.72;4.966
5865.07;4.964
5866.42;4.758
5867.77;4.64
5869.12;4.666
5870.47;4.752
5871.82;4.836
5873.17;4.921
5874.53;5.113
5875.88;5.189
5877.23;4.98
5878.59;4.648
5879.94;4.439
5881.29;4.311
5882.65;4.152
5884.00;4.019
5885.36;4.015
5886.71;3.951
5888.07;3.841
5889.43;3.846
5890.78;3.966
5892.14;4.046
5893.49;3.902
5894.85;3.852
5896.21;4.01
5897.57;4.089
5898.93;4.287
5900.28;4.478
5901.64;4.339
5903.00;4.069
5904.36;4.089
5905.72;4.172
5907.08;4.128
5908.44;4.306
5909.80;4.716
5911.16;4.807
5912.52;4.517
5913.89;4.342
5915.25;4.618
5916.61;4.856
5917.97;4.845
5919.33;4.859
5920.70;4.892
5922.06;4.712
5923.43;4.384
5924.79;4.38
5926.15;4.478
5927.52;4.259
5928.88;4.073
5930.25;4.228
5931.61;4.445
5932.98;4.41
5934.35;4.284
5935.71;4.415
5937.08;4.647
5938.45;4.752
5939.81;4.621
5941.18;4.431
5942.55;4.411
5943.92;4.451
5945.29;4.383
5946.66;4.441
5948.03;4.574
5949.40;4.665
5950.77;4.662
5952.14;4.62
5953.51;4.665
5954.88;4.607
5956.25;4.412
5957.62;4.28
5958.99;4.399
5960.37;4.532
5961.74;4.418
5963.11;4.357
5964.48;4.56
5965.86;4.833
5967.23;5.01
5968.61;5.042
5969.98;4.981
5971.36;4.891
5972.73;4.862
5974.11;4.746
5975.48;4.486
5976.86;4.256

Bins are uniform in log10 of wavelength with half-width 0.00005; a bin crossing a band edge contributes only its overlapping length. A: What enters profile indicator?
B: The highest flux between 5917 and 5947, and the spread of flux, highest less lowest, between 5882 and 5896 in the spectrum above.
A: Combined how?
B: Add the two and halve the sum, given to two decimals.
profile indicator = 2.60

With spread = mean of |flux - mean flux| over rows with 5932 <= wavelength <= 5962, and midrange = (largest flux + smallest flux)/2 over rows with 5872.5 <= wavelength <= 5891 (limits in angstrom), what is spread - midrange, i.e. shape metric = -4.40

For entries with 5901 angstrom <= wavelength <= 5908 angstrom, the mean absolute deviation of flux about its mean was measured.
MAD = 0.077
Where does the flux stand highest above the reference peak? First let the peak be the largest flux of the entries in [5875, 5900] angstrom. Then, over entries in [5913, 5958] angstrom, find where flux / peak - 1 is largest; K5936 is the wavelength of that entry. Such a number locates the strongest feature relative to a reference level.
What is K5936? 5920.70 angstrom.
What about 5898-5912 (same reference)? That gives 5911.16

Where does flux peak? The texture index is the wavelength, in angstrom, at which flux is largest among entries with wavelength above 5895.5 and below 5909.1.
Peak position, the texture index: 5900.28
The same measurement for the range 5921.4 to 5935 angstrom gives 5922.06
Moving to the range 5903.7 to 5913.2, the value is 5911.16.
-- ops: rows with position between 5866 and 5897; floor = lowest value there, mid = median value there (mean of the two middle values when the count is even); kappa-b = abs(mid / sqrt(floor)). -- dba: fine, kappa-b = 2.20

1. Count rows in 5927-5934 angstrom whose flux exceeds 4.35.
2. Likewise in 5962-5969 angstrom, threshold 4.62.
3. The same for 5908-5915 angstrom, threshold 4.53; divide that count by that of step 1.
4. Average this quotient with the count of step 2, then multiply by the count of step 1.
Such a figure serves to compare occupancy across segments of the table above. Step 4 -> 4.0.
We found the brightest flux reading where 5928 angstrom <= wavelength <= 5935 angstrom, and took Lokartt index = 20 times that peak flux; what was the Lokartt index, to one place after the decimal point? 88.9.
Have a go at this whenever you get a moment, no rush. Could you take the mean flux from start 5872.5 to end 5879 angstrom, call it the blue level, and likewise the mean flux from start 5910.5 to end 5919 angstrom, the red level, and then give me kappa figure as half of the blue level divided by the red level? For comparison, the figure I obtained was 0.533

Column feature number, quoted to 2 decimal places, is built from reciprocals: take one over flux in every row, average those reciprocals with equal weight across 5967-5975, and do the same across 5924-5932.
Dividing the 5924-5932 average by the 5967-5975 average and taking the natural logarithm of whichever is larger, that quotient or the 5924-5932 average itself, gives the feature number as 0.13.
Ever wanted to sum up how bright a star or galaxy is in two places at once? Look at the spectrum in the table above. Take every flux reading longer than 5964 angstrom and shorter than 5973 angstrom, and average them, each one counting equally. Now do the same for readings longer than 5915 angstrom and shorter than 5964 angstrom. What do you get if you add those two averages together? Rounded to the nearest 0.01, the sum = 9.40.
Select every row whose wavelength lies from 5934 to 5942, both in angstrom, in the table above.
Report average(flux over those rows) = 4.5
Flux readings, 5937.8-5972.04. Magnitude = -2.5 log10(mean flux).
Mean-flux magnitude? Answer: -1.66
